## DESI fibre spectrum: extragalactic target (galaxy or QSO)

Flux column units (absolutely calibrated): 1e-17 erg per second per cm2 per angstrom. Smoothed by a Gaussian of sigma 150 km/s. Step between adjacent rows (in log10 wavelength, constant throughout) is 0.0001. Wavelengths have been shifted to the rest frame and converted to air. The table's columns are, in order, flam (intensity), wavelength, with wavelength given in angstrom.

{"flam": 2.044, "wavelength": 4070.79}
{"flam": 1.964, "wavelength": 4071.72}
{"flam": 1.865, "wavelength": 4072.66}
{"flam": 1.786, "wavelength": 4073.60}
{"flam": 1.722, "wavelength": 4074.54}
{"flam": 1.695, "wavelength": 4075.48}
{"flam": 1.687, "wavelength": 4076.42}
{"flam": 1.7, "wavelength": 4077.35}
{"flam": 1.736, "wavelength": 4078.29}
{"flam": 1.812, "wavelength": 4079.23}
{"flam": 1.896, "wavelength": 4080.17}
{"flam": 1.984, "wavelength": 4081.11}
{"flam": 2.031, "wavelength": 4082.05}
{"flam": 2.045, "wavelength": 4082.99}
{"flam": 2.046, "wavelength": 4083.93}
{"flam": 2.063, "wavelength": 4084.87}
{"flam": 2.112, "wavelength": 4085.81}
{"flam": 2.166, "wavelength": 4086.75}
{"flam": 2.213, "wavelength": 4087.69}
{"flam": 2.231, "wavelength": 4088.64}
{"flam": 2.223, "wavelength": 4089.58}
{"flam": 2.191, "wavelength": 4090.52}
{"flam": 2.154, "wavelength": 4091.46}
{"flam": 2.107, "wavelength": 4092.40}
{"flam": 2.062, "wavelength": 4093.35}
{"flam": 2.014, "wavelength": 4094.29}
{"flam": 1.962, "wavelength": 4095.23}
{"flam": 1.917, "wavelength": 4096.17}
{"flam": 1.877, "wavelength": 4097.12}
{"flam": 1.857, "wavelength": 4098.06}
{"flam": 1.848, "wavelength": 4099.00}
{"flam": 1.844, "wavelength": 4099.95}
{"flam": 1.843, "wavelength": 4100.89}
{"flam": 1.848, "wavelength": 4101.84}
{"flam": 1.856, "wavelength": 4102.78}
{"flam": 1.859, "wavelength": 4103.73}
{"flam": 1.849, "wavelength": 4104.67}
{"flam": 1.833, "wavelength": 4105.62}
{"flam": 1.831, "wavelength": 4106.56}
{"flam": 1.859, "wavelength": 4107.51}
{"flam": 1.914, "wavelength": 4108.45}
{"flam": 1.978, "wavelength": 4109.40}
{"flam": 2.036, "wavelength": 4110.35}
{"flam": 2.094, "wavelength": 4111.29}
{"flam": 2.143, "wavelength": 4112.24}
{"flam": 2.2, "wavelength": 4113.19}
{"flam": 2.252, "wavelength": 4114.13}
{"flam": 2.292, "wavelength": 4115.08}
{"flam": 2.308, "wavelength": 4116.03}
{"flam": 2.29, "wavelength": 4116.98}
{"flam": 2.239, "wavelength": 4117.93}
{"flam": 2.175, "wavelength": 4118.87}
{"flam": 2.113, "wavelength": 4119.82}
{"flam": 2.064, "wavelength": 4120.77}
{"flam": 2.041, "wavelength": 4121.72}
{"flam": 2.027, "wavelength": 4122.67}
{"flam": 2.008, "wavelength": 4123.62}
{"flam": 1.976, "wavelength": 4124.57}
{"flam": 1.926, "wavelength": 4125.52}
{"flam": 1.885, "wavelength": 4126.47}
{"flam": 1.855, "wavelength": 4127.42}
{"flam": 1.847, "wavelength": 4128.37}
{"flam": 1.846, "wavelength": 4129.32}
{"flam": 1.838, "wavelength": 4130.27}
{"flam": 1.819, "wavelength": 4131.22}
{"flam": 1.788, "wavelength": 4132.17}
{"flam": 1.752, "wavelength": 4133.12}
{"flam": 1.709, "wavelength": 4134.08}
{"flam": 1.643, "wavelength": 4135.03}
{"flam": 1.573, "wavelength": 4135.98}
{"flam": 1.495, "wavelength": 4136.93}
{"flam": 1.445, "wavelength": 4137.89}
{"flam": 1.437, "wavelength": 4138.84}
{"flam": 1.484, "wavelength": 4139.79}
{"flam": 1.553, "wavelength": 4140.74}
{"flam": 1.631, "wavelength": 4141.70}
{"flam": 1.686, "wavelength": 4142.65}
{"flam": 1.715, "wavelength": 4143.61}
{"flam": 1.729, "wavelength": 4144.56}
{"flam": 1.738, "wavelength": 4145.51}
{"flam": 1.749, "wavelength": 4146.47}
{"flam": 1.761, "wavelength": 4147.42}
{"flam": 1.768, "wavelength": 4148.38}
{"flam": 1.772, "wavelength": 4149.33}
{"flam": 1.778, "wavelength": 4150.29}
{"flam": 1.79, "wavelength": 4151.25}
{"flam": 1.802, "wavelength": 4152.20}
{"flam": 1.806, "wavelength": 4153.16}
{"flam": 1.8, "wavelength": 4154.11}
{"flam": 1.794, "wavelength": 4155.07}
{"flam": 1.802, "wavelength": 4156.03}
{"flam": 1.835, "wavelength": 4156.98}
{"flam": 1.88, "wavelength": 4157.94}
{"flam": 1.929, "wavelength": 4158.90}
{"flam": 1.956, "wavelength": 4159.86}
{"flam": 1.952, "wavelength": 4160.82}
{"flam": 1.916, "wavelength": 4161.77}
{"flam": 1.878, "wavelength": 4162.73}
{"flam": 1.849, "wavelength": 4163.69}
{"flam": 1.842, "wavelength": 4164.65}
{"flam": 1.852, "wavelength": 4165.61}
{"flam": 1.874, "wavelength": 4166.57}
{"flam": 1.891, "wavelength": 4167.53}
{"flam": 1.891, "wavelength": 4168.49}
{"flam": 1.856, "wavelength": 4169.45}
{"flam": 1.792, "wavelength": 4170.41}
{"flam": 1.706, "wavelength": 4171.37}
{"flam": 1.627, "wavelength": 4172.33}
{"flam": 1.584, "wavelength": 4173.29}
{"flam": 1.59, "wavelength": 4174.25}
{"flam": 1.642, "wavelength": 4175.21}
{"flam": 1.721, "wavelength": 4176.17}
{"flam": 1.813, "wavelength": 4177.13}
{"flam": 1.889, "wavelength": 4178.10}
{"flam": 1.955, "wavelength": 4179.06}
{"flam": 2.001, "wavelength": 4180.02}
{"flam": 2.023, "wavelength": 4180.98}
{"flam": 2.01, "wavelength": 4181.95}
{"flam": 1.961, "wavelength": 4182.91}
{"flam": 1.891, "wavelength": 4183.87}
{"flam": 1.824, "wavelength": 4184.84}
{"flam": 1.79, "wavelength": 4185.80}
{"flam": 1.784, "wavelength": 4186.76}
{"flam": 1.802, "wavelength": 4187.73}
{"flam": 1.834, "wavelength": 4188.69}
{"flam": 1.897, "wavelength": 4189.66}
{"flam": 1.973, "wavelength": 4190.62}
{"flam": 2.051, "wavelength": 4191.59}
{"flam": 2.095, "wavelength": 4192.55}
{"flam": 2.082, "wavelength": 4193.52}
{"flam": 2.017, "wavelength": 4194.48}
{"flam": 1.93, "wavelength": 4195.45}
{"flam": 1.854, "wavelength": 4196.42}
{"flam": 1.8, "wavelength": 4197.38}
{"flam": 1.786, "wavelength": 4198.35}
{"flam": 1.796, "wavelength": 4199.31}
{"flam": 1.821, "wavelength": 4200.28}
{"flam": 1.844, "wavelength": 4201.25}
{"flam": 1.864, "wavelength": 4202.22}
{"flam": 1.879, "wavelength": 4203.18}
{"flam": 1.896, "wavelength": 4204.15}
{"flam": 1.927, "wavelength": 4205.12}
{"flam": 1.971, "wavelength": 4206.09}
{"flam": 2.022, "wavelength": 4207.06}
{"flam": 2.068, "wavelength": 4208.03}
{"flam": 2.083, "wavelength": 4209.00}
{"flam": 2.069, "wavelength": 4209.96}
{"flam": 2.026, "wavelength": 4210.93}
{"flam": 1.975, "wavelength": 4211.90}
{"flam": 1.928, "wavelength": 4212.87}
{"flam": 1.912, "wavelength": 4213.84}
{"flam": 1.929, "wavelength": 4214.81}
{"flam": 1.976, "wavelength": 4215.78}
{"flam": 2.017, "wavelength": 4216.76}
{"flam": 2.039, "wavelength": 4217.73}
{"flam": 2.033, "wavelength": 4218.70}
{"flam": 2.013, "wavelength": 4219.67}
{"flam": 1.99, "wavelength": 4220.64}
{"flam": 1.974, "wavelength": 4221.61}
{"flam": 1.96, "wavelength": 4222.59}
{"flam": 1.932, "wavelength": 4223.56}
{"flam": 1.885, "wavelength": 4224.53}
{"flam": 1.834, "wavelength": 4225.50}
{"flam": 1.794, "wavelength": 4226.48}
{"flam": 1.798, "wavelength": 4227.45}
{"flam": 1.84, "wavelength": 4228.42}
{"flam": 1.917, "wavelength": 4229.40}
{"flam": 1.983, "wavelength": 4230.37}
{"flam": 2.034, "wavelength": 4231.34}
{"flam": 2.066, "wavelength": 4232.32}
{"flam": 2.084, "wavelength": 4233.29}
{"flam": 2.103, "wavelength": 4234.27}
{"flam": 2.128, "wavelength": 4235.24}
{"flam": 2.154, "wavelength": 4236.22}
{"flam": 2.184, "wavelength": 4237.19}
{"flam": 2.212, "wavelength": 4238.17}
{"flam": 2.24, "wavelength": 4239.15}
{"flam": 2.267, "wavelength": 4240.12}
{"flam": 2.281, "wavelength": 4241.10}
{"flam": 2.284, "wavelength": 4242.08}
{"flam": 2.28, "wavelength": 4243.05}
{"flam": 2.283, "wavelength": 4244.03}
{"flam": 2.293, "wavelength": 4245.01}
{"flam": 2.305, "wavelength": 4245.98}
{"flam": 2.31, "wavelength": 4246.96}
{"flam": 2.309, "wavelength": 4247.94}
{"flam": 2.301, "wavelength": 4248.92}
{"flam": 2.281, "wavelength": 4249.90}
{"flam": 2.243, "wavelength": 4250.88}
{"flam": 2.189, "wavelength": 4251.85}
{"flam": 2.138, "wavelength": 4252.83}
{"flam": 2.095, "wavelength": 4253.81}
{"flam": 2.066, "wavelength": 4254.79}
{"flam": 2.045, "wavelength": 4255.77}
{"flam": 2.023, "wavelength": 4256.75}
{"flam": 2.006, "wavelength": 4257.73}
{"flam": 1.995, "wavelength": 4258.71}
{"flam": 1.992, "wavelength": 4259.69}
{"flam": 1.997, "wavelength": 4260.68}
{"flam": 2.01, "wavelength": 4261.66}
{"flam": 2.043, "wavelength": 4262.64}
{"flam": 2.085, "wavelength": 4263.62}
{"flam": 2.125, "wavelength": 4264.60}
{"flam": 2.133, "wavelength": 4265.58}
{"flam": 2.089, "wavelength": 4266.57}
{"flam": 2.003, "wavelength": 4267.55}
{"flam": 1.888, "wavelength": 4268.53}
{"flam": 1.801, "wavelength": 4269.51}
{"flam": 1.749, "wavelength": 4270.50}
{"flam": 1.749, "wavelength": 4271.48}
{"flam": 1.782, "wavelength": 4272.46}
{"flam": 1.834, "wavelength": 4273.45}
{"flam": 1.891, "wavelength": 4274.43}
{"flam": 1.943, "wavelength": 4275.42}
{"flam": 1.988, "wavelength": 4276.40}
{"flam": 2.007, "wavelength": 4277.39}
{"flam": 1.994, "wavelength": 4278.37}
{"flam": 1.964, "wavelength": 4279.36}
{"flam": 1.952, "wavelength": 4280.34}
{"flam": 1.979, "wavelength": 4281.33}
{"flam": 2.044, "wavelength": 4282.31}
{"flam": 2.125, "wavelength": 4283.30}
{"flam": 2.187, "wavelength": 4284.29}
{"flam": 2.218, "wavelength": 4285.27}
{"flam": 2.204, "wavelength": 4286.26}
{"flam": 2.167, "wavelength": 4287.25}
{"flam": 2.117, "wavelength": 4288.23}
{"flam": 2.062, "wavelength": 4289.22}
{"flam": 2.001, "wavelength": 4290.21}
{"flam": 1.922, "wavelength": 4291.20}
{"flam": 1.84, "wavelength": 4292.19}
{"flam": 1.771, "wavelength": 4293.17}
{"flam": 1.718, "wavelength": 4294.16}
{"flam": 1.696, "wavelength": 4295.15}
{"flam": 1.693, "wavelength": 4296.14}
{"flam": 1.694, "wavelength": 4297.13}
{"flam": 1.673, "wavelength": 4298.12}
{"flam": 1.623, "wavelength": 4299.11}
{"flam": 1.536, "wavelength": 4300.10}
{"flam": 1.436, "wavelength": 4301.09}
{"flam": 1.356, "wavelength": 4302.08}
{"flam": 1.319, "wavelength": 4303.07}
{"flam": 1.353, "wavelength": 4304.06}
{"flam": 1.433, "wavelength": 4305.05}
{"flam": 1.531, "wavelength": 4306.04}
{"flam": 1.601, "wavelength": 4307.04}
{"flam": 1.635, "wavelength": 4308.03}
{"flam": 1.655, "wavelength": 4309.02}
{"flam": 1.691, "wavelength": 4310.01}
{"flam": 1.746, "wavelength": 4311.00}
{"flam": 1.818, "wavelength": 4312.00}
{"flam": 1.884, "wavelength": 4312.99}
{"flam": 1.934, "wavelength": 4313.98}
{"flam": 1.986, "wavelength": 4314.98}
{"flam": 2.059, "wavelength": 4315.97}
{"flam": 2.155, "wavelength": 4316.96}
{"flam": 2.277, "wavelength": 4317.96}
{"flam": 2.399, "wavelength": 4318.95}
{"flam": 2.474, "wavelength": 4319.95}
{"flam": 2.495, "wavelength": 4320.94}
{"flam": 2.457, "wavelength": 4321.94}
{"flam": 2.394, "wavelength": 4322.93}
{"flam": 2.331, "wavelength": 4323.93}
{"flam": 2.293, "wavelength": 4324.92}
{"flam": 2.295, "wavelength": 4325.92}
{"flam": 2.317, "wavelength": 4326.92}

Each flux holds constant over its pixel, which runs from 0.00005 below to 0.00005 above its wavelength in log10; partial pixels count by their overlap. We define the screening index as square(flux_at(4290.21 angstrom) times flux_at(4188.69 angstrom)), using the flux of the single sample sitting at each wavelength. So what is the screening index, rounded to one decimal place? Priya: 13.5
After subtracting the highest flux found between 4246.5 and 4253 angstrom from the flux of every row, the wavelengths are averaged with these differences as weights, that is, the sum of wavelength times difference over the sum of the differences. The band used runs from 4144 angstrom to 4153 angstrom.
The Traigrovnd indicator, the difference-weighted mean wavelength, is 4148.3 angstrom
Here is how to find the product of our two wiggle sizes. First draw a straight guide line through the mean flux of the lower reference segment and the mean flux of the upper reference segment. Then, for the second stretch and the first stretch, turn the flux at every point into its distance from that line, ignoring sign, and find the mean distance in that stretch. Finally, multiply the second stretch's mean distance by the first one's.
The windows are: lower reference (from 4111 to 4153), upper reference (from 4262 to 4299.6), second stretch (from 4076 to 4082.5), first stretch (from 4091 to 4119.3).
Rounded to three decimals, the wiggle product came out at 0.019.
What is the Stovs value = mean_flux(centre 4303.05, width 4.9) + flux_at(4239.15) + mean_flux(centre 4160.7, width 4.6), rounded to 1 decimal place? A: 5.5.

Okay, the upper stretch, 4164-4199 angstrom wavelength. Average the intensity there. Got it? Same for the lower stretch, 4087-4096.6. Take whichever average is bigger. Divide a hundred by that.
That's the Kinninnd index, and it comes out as 47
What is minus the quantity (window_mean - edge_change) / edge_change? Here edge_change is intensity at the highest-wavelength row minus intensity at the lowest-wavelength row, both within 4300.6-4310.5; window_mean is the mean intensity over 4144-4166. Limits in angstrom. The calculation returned -6.2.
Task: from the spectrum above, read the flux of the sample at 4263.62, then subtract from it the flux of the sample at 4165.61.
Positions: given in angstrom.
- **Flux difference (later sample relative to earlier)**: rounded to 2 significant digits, 0.23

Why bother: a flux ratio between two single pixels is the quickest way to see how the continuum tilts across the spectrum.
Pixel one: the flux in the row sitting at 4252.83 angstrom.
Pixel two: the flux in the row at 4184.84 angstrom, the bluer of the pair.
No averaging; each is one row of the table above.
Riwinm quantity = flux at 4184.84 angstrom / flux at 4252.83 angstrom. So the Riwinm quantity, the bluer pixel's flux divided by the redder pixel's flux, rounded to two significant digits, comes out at 0.85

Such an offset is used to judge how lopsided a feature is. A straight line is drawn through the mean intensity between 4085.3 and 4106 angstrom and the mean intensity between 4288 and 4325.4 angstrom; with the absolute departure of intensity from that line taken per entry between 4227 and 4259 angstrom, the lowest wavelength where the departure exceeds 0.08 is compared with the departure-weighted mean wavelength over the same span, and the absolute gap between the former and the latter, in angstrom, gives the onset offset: 16.7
